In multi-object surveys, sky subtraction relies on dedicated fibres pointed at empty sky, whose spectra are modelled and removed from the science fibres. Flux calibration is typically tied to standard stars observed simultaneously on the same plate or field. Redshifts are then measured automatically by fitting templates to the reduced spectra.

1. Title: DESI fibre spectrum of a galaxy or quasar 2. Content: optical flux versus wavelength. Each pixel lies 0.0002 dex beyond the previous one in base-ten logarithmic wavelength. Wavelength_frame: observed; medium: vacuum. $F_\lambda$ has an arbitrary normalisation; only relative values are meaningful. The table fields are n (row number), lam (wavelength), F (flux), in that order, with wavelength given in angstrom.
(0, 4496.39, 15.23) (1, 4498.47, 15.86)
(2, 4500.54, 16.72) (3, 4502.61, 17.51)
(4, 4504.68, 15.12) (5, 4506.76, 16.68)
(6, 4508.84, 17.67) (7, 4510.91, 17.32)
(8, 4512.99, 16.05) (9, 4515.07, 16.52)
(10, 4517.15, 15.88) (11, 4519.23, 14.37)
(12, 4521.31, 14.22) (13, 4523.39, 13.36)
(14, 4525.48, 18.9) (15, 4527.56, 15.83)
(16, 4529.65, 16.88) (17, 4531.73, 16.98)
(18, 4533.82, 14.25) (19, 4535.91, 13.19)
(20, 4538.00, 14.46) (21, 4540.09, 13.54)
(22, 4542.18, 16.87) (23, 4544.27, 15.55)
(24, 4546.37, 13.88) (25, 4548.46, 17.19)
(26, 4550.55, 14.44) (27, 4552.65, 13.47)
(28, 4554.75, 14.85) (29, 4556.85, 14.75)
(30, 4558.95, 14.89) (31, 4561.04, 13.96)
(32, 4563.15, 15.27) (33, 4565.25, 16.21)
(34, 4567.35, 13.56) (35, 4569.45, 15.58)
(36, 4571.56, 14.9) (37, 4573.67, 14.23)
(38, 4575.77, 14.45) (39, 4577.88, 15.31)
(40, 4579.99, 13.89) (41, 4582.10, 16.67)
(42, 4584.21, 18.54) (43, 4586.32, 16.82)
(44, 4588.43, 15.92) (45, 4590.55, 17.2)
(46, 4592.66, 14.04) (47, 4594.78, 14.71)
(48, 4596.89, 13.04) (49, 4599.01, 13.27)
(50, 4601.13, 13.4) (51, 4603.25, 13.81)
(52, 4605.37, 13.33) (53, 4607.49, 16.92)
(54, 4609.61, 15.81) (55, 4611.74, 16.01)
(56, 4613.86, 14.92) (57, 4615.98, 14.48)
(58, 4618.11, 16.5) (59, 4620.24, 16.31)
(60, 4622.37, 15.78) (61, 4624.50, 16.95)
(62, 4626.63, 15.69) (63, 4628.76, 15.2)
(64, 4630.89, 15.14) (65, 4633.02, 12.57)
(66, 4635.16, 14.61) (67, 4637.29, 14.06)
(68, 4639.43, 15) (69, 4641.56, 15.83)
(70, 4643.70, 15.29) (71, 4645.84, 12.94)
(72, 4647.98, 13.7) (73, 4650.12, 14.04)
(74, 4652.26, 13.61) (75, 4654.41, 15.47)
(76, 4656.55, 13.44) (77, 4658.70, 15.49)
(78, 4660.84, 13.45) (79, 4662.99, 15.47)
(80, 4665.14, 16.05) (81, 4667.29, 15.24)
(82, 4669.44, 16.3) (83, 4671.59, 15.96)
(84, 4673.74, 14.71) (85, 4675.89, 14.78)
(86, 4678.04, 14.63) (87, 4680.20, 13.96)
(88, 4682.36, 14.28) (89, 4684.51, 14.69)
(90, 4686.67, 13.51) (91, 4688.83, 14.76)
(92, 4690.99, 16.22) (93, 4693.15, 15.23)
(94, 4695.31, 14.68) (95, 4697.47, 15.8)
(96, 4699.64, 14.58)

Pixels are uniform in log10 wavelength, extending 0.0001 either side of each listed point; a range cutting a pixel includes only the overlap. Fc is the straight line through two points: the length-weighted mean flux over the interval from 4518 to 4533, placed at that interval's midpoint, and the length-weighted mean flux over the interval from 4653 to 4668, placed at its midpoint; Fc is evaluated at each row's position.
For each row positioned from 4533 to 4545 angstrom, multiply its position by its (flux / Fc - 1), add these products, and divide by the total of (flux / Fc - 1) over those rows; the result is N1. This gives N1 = 4536.2 angstrom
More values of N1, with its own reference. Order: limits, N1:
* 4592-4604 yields 4598.4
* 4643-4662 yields 4651.7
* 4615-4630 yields 4623.1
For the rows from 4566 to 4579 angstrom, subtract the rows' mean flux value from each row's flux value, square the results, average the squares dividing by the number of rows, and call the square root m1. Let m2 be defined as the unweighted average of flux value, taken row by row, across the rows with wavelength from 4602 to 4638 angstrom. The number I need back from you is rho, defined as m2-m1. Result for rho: 14.5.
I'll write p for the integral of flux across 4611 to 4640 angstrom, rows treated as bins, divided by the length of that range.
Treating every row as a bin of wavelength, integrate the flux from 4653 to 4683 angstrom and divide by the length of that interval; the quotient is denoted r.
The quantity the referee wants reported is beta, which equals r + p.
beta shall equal 30.2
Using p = 15.2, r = 14.9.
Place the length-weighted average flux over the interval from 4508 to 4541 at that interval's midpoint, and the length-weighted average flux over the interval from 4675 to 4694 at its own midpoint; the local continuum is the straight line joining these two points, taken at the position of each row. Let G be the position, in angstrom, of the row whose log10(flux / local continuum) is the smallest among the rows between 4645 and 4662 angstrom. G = 4645.84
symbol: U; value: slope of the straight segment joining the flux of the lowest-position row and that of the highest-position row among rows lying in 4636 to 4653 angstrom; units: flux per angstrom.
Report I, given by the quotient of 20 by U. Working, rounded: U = -0.030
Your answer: -665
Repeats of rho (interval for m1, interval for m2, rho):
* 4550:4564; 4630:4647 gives 13.9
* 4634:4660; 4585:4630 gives 14.3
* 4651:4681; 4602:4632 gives 14.5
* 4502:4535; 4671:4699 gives 13.4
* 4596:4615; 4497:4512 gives 15.3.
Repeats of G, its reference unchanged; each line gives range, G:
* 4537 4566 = 4552.65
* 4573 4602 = 4596.89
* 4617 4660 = 4633.02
